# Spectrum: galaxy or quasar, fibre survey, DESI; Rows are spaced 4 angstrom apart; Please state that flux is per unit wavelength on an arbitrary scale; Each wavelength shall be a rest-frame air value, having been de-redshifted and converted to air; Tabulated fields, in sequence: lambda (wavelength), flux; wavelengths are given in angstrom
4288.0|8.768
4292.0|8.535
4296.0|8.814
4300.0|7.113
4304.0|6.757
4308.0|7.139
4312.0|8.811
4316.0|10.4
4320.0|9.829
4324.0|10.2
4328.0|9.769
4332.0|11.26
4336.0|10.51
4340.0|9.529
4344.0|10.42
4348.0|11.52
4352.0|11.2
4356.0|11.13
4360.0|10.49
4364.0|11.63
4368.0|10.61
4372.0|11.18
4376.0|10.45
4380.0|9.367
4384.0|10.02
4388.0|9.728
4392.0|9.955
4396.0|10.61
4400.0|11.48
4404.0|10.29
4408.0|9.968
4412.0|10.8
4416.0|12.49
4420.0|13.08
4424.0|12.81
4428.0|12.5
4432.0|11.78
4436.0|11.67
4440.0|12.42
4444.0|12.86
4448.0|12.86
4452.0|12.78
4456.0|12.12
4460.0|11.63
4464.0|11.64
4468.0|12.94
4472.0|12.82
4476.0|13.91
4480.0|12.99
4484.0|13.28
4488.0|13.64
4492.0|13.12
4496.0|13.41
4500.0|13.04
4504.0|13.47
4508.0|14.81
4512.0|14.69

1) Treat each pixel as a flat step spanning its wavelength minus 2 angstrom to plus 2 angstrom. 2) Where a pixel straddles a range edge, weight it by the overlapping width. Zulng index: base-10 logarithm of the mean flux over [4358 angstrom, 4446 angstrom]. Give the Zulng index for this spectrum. 1.05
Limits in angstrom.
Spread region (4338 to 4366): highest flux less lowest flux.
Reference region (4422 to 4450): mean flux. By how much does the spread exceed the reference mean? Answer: -10.3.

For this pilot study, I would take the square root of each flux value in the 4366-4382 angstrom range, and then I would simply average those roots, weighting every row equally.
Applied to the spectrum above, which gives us 3.22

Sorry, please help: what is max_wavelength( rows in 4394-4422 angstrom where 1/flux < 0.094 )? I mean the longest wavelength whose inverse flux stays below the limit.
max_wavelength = 4420.0 angstrom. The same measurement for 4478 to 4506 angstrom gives 4504.0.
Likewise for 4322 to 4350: 4348.0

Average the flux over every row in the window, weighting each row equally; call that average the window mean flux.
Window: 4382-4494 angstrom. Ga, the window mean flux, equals 12.0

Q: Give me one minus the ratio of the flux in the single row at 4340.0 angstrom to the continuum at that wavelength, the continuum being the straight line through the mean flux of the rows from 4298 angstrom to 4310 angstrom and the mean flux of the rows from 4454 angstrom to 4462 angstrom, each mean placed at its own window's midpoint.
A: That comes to -0.170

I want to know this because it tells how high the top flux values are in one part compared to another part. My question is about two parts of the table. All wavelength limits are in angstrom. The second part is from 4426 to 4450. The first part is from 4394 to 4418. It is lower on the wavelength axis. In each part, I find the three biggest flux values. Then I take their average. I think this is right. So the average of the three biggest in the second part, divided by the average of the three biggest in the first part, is 1.10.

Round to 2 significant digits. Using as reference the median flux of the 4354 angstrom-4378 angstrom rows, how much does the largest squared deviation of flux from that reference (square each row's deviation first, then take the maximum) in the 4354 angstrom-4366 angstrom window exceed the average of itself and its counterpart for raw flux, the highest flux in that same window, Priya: -5.5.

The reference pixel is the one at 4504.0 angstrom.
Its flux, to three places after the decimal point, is 13.470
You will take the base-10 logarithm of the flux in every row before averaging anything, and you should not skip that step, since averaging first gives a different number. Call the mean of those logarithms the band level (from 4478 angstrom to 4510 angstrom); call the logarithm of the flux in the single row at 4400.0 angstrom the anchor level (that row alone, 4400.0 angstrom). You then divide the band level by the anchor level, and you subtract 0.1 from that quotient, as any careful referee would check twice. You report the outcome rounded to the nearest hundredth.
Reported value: 0.97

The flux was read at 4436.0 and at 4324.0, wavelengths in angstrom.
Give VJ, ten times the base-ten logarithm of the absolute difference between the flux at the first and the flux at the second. 1.7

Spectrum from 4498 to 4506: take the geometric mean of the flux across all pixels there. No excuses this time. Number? 13.3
